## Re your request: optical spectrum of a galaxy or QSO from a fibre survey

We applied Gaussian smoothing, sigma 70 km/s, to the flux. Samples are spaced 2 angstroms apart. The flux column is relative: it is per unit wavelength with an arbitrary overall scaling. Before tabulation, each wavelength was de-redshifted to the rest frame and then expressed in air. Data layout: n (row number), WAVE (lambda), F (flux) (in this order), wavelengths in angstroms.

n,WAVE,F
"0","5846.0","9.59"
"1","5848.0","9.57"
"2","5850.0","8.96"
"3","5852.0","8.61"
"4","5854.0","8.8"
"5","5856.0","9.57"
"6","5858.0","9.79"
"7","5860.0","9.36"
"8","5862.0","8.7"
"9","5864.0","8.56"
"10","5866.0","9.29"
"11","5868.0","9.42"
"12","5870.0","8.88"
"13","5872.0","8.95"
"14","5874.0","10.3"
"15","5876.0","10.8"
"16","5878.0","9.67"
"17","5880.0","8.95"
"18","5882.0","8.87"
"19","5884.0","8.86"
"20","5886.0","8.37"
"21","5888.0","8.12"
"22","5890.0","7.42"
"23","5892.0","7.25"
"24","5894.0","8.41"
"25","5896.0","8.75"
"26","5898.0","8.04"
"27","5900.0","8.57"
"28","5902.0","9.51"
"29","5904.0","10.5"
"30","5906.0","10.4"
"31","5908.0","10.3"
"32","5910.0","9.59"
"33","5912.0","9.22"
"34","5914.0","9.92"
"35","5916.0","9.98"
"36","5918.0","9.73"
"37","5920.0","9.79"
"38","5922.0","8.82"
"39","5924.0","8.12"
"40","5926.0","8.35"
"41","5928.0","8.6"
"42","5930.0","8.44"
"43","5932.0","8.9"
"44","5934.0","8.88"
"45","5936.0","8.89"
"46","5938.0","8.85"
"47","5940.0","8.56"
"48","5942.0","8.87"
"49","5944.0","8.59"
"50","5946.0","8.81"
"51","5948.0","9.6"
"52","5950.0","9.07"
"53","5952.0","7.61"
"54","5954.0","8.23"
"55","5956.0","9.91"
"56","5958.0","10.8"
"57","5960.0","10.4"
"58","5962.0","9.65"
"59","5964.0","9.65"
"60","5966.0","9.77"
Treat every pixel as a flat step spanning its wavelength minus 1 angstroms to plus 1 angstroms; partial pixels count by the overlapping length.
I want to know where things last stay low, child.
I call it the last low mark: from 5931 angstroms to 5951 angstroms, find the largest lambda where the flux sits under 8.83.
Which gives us 5946.0 angstroms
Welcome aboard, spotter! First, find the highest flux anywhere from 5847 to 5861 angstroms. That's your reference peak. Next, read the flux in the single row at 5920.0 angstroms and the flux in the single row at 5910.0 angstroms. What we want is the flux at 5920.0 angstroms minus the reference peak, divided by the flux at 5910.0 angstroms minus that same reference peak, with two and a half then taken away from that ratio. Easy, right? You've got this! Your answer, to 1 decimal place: -2.5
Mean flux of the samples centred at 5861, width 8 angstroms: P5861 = 9.1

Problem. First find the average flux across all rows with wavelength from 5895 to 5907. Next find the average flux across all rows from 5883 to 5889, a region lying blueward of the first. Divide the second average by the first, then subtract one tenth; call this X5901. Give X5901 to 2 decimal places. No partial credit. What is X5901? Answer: 0.81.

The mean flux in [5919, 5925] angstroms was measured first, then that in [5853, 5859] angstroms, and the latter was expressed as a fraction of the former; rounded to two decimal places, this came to 1.05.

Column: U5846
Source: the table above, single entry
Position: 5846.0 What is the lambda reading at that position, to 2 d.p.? 9.59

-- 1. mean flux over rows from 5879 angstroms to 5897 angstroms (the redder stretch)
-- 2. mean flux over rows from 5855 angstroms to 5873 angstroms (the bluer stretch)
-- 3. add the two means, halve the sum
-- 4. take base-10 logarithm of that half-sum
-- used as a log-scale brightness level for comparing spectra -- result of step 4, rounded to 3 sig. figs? 0.942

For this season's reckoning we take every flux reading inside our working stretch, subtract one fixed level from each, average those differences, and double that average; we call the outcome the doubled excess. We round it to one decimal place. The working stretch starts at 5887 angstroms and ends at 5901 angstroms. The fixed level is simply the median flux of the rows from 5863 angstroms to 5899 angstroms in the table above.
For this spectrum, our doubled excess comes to -1.6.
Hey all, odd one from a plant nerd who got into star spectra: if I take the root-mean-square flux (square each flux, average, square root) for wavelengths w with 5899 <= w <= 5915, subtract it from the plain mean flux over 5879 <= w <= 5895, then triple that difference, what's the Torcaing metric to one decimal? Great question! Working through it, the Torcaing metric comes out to -4.5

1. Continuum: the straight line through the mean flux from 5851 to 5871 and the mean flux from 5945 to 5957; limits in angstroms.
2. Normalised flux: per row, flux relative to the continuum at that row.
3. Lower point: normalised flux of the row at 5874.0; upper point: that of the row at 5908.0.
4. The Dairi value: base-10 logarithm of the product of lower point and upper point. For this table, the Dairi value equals 0.12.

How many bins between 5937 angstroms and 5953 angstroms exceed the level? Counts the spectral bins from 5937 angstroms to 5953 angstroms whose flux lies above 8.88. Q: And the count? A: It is 2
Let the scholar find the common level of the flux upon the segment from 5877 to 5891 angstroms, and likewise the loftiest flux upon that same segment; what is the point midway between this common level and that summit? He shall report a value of 9.1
